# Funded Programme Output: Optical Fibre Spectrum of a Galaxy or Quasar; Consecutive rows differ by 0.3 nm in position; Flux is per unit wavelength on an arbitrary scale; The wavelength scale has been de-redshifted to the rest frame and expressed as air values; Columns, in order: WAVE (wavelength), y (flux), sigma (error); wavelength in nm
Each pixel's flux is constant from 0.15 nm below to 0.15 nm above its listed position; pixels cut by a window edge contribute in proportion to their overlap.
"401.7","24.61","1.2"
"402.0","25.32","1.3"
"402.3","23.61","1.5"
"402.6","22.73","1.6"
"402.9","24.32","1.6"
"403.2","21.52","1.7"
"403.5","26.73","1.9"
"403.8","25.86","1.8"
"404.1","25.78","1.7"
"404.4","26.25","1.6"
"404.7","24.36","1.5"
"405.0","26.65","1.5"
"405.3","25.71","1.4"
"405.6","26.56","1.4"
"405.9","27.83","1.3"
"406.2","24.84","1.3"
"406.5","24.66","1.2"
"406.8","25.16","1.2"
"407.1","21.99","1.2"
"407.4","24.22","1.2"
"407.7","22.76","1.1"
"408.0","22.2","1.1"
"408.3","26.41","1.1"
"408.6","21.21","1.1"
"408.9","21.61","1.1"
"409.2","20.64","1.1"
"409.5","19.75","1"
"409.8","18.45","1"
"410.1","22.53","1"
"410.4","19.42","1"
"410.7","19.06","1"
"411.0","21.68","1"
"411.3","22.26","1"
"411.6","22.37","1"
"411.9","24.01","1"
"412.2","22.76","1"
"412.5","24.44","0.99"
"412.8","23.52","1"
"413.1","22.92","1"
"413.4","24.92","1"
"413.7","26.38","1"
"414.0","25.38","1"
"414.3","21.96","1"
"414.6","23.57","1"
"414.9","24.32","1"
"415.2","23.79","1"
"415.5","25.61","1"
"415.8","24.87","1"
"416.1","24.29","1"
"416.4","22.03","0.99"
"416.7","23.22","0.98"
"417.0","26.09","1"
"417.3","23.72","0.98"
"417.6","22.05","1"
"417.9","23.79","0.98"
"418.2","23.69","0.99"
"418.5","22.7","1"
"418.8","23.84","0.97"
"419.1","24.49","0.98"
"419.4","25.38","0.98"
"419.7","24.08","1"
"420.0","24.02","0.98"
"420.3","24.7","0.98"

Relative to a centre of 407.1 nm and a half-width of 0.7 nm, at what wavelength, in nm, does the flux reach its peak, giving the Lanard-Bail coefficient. 406.8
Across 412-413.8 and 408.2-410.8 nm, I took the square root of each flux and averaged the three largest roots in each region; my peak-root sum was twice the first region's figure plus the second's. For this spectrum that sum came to 14.9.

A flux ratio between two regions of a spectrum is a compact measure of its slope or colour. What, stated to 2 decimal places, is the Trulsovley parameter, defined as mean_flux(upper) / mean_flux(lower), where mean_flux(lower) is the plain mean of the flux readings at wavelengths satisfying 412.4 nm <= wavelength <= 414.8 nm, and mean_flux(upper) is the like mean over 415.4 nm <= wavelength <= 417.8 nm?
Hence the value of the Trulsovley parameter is 0.99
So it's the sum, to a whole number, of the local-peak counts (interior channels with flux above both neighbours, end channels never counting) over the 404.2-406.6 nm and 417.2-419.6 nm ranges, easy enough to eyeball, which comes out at 3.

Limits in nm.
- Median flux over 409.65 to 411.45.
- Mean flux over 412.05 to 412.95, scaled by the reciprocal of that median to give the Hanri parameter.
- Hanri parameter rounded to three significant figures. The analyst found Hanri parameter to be 1.15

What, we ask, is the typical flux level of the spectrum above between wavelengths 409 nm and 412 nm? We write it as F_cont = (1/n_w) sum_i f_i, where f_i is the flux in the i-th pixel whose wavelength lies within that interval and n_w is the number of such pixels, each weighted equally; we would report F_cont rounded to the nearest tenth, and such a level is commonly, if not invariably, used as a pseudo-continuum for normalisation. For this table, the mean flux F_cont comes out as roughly 21.0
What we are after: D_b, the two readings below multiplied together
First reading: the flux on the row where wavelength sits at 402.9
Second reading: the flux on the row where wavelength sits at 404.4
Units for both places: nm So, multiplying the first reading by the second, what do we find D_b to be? 638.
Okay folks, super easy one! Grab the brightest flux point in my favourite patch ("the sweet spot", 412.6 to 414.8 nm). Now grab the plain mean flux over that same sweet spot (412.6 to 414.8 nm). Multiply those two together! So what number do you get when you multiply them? 636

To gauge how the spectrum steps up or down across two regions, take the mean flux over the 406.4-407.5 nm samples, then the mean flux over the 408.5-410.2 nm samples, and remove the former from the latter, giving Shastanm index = -3.3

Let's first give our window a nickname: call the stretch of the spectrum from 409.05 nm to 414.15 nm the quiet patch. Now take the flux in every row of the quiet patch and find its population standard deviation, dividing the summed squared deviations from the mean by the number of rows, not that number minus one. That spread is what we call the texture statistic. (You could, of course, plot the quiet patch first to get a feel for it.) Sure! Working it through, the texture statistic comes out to 2.2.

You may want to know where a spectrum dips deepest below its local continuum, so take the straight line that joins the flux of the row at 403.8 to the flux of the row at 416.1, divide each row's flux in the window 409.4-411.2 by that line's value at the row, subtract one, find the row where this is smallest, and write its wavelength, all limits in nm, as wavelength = 409.8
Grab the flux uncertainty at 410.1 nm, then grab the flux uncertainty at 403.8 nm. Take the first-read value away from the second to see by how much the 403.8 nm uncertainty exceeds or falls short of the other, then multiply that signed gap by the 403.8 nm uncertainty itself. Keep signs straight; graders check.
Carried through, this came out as 1.4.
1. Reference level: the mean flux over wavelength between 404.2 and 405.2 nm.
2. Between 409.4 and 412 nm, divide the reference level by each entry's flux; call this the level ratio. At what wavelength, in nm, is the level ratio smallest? 411.9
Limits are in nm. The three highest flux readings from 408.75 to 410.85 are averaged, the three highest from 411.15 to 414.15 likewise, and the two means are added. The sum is 47.2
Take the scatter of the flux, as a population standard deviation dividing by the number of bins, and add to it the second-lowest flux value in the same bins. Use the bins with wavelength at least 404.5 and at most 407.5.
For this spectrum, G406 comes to 25.8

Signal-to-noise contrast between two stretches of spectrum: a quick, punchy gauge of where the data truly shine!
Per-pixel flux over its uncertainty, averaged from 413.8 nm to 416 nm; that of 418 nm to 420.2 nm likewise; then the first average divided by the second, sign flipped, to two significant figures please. -0.99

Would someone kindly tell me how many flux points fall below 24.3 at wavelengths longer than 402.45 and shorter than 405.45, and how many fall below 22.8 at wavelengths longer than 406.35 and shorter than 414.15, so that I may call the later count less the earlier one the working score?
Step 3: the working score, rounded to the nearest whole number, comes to 13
